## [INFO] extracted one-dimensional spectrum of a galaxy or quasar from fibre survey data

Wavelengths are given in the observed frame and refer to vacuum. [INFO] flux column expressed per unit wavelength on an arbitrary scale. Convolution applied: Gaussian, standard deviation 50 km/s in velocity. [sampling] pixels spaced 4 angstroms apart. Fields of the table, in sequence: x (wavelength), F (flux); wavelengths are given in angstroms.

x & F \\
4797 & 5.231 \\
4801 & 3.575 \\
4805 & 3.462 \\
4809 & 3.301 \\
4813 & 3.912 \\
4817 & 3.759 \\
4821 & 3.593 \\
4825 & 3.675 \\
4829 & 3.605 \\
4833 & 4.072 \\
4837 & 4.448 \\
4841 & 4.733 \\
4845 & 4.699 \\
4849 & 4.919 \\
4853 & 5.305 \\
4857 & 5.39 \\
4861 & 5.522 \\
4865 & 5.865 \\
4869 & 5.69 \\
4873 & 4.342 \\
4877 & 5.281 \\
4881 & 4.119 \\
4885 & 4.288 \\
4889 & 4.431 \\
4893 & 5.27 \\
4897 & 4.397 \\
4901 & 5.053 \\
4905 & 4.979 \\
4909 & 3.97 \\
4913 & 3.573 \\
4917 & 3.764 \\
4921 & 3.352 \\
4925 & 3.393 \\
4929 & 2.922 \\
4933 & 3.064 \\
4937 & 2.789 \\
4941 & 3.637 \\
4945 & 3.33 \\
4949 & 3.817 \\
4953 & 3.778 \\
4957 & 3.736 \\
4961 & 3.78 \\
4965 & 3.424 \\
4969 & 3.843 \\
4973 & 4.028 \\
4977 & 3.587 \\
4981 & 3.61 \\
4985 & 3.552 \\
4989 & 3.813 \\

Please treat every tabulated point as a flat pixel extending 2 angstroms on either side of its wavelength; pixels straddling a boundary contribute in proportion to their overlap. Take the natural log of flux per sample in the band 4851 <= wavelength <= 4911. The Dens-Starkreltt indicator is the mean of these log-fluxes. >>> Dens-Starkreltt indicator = 1.59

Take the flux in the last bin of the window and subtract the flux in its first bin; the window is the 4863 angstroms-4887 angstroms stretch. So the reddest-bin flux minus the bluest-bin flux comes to -1.6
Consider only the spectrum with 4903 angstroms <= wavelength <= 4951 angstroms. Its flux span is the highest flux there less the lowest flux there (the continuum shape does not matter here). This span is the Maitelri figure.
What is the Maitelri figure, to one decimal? 2.2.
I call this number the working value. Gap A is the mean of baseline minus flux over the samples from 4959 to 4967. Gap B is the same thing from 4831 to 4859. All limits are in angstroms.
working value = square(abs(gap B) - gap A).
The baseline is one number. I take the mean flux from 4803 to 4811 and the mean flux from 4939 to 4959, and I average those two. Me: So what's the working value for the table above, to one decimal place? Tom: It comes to 1.8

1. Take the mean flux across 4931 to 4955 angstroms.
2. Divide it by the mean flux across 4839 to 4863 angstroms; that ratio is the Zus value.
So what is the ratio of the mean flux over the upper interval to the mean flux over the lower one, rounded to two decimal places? 0.67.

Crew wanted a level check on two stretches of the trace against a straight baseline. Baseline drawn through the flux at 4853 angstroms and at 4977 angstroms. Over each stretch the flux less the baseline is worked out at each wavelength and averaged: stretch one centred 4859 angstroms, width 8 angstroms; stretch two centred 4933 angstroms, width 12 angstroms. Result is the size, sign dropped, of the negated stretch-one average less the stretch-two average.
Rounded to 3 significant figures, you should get 1.04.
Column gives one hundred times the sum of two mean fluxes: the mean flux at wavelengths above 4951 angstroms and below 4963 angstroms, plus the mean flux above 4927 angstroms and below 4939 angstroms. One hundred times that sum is 669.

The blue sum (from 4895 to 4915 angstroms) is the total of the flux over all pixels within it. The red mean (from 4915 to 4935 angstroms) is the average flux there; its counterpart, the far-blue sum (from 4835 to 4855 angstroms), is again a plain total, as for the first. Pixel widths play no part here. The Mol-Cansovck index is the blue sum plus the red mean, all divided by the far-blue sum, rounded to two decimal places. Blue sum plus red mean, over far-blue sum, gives 1.05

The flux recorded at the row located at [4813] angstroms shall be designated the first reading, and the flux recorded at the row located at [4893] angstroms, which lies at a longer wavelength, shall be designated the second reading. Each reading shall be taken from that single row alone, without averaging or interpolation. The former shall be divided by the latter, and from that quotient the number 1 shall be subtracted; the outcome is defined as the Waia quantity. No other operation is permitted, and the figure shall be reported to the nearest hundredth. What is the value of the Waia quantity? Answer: -0.26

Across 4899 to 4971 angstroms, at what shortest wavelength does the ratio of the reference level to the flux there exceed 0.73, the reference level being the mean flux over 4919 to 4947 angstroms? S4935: 4909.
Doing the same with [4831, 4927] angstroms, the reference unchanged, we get 4833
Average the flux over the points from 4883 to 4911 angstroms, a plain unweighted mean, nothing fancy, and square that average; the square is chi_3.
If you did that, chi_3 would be 21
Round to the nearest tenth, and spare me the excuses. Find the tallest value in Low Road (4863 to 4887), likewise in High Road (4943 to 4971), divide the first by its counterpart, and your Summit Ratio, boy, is 1.5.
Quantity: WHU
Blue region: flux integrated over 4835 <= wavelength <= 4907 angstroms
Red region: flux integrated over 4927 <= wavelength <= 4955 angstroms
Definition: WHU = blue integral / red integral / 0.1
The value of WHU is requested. 38.0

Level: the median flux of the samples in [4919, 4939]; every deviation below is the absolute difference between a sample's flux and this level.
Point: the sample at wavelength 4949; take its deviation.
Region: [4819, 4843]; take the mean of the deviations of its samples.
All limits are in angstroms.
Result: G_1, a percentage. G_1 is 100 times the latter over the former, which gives 127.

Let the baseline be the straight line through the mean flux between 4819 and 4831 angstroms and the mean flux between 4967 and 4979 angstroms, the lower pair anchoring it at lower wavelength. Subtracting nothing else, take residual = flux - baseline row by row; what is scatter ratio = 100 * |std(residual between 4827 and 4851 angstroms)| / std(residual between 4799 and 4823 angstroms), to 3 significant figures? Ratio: 228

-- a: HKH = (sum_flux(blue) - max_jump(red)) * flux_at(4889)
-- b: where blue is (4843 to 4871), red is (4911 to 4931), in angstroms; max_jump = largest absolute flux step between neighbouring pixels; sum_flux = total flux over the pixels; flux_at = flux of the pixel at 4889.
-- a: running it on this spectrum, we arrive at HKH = 164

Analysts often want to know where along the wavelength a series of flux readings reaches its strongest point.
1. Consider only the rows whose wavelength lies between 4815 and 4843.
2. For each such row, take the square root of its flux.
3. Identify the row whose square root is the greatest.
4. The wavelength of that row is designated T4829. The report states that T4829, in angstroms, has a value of 4841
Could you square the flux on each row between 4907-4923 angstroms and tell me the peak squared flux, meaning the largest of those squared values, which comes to 16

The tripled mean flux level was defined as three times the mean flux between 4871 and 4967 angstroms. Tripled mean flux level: 11.8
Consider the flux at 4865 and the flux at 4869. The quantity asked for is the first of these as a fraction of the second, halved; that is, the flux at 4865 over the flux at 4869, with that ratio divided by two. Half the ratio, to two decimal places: 0.52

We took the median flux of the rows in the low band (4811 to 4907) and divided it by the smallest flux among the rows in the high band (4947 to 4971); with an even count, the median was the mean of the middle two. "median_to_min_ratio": 1.34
